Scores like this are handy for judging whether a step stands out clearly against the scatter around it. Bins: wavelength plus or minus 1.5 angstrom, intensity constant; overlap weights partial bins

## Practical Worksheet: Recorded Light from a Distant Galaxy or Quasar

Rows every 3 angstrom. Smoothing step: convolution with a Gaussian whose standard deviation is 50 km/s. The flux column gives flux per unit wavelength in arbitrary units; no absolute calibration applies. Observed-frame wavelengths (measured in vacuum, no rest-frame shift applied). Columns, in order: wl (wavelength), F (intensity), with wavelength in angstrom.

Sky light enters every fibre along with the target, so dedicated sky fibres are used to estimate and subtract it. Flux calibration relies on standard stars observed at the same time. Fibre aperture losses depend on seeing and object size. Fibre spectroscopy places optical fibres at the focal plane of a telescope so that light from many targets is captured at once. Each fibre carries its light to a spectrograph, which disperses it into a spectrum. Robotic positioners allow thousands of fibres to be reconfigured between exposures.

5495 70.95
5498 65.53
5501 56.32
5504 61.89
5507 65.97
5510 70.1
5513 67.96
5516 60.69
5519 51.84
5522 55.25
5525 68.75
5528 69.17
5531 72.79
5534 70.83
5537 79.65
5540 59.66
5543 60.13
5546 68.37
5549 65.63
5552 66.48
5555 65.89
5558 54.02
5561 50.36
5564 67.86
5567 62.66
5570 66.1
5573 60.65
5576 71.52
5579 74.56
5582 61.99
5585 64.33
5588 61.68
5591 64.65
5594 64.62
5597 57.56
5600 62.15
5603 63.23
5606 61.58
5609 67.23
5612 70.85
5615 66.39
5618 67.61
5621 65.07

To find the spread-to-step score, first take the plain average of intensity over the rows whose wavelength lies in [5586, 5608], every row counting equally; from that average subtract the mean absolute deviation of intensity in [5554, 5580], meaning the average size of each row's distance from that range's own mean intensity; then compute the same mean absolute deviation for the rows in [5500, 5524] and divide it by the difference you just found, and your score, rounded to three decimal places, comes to 0.093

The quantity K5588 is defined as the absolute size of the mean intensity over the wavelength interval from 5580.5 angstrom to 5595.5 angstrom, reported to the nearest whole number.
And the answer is 63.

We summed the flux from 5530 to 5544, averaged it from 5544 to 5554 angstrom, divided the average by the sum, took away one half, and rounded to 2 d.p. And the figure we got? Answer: -0.31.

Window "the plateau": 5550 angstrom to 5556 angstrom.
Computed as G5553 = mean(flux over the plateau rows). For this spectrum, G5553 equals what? 66.2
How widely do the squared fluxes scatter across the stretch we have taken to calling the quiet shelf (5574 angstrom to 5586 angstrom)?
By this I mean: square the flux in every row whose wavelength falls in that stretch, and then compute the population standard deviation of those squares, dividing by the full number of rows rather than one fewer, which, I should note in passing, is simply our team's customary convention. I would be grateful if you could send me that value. 699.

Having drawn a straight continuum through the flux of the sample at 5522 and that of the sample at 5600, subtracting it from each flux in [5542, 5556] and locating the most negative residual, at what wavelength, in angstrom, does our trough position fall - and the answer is 5543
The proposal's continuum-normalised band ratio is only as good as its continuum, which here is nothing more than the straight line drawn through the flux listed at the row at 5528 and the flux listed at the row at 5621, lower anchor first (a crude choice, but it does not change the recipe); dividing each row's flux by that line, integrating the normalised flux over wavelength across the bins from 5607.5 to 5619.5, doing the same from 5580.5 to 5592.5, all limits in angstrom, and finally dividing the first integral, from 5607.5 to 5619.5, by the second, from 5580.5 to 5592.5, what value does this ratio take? 1.10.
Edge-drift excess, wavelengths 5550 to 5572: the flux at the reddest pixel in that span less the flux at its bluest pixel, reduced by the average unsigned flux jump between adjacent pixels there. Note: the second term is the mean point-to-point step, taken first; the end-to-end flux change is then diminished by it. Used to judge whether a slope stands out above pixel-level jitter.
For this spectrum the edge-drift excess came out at -7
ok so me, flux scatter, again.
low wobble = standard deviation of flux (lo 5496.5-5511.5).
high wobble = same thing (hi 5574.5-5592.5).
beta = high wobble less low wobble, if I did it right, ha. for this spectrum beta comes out 0.2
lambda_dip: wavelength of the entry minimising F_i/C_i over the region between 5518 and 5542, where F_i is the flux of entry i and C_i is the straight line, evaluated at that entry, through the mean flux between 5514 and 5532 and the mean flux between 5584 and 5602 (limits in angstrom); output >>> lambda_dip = 5519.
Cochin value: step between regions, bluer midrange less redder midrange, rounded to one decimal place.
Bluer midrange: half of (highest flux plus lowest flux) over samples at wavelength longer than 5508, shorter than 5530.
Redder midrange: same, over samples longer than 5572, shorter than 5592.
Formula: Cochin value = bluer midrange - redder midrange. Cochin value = -6.6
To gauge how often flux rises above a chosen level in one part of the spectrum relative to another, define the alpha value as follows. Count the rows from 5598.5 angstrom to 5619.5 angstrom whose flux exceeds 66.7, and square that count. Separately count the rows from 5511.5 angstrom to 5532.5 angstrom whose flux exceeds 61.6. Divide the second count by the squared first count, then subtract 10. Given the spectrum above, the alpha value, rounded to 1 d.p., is -9.6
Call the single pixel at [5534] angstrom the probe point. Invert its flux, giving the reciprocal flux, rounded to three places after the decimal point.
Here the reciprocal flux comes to 0.014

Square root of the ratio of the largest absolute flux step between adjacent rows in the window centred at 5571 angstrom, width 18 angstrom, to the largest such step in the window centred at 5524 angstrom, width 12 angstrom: 0.9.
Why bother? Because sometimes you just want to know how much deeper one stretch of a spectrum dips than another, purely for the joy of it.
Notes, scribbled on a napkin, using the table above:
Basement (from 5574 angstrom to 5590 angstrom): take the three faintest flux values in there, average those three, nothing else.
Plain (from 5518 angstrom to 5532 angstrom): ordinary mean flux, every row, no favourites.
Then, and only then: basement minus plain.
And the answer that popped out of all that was -1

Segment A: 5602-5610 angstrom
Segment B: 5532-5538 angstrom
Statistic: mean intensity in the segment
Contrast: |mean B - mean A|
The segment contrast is 11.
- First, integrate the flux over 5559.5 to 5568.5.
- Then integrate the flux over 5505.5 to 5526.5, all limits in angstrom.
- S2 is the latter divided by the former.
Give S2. 2.4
